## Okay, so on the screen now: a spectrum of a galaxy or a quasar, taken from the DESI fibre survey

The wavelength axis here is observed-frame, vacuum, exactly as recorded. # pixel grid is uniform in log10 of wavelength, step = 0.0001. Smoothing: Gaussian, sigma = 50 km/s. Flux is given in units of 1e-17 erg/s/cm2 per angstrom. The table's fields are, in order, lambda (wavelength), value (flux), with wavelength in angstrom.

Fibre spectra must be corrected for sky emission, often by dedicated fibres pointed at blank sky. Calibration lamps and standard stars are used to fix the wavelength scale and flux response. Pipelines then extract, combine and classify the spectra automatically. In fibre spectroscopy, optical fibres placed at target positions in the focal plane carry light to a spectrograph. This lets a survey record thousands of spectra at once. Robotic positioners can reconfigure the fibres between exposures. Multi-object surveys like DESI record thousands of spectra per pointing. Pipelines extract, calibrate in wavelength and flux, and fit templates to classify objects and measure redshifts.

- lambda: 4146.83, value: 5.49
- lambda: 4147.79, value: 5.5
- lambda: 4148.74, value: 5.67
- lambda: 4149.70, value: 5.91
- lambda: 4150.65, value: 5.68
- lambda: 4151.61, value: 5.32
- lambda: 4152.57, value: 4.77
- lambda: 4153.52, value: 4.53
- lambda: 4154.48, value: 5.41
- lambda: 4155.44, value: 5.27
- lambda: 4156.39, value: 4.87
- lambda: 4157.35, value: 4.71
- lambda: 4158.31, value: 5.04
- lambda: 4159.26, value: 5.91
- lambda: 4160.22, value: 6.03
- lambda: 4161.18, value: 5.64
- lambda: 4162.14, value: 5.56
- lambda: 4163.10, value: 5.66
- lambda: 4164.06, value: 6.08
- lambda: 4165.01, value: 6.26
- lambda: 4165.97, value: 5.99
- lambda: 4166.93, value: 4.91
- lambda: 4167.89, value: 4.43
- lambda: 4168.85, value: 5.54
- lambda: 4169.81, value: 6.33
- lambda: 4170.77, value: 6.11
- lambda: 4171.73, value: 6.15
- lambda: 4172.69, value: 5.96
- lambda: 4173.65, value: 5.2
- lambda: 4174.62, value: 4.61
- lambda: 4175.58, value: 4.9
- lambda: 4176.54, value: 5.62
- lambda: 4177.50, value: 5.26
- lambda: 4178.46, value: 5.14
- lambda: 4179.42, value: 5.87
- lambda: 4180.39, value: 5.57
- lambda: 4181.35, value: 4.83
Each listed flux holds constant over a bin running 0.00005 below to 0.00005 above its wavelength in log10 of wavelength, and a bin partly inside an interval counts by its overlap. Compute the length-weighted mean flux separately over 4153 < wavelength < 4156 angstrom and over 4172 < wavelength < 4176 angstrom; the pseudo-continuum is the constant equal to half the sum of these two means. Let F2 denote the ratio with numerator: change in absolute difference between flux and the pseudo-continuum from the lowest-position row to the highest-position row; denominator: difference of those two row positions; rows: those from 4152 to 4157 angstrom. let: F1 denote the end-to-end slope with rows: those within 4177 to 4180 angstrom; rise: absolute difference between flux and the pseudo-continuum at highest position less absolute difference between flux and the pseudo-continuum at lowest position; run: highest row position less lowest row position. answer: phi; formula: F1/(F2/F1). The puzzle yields -3.9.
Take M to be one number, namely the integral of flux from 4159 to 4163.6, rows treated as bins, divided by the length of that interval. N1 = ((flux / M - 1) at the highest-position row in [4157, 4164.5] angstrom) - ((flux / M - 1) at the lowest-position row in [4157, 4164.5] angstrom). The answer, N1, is 0.24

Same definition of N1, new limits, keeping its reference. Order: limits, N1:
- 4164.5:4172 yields -0.02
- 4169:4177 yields -0.12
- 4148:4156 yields -0.07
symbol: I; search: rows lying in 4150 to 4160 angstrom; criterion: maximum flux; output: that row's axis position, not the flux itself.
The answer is 4159.26 angstrom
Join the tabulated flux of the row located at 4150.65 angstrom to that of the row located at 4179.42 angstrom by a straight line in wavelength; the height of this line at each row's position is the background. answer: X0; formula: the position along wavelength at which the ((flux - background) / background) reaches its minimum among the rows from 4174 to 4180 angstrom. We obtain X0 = 4174.62 angstrom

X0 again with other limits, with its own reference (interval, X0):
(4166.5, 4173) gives 4167.89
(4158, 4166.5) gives 4158.31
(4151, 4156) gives 4153.52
